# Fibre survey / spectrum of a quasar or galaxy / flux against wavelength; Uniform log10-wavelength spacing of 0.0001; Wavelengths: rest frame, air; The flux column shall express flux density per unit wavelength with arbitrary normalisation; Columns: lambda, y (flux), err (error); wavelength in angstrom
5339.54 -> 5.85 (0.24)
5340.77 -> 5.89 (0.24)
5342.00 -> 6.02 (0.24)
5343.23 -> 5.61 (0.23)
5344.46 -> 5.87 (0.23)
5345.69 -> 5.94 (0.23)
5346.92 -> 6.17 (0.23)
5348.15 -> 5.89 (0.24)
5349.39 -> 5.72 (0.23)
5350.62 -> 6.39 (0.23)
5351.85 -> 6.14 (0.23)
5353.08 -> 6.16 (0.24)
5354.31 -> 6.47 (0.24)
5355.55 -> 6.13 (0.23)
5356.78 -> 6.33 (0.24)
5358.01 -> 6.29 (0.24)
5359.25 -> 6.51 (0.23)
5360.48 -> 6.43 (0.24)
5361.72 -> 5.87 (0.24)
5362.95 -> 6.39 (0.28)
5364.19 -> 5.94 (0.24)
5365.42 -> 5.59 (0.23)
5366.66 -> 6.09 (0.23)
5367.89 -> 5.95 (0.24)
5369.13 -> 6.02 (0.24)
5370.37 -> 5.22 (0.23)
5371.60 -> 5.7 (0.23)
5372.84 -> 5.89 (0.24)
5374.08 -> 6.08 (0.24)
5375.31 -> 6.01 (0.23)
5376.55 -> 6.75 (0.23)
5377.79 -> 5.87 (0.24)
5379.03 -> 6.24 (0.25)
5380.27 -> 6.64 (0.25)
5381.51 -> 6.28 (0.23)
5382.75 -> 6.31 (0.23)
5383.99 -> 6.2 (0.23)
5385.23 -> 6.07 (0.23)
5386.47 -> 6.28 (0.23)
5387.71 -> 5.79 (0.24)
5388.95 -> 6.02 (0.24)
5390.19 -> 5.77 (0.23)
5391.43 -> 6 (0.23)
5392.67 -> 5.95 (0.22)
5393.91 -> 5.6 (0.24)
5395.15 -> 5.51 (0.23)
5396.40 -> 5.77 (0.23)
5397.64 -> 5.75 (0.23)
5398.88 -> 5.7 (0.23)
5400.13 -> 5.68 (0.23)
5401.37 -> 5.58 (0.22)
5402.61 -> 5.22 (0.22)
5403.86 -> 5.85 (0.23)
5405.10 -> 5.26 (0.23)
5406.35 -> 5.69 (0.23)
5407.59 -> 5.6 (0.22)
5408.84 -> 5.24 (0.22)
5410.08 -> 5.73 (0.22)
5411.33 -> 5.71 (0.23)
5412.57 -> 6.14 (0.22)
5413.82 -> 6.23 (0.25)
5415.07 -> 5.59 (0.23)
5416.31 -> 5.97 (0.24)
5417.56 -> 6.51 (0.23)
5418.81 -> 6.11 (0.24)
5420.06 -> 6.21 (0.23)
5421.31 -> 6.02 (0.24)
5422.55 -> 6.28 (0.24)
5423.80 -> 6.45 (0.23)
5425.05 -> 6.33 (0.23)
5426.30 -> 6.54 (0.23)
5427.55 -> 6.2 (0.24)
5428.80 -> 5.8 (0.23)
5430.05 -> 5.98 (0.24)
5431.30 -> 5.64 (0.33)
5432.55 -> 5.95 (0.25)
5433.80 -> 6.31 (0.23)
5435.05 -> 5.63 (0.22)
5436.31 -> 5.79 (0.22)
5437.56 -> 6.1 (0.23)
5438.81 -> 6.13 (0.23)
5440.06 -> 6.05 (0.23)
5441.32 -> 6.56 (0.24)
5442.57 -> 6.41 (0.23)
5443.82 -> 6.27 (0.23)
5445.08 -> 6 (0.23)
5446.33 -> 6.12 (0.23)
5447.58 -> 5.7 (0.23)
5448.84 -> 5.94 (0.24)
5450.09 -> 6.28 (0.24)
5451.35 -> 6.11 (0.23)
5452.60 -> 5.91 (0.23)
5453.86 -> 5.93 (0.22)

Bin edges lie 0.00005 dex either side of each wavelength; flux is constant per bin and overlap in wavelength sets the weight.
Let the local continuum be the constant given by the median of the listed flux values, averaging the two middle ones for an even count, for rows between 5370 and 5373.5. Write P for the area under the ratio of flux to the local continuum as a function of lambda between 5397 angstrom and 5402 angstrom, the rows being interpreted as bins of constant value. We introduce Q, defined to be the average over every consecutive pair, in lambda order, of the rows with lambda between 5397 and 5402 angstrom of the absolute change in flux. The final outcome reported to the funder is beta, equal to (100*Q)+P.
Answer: 11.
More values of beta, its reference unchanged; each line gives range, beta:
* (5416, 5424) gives 36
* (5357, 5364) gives 42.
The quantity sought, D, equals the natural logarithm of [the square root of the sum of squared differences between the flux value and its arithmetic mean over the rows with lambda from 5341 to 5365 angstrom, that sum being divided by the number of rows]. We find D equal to -1.35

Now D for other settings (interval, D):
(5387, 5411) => -1.48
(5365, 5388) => -1.07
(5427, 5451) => -1.37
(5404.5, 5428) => -0.95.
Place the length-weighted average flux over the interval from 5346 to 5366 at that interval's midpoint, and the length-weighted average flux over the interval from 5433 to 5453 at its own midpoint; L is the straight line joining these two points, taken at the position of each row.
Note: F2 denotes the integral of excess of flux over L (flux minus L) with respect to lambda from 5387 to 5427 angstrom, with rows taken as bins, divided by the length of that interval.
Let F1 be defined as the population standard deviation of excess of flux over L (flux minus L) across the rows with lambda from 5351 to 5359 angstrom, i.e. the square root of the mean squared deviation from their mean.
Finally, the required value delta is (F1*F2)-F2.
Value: 0.21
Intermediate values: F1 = 0.12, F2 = -0.24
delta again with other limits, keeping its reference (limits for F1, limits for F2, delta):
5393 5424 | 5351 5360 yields -0.09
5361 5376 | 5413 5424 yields -0.03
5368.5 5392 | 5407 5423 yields 0.11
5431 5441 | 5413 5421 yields 0.00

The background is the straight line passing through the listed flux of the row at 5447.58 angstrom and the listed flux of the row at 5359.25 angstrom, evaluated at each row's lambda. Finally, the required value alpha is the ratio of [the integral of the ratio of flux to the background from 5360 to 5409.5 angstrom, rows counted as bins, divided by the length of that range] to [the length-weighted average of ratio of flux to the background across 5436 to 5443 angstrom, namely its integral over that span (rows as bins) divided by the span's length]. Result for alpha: 0.88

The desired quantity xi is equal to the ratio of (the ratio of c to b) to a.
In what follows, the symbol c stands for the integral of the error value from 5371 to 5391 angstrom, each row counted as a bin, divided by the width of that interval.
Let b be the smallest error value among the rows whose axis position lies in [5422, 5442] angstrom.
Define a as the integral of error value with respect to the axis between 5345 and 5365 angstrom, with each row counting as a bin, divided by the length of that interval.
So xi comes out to 4.50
